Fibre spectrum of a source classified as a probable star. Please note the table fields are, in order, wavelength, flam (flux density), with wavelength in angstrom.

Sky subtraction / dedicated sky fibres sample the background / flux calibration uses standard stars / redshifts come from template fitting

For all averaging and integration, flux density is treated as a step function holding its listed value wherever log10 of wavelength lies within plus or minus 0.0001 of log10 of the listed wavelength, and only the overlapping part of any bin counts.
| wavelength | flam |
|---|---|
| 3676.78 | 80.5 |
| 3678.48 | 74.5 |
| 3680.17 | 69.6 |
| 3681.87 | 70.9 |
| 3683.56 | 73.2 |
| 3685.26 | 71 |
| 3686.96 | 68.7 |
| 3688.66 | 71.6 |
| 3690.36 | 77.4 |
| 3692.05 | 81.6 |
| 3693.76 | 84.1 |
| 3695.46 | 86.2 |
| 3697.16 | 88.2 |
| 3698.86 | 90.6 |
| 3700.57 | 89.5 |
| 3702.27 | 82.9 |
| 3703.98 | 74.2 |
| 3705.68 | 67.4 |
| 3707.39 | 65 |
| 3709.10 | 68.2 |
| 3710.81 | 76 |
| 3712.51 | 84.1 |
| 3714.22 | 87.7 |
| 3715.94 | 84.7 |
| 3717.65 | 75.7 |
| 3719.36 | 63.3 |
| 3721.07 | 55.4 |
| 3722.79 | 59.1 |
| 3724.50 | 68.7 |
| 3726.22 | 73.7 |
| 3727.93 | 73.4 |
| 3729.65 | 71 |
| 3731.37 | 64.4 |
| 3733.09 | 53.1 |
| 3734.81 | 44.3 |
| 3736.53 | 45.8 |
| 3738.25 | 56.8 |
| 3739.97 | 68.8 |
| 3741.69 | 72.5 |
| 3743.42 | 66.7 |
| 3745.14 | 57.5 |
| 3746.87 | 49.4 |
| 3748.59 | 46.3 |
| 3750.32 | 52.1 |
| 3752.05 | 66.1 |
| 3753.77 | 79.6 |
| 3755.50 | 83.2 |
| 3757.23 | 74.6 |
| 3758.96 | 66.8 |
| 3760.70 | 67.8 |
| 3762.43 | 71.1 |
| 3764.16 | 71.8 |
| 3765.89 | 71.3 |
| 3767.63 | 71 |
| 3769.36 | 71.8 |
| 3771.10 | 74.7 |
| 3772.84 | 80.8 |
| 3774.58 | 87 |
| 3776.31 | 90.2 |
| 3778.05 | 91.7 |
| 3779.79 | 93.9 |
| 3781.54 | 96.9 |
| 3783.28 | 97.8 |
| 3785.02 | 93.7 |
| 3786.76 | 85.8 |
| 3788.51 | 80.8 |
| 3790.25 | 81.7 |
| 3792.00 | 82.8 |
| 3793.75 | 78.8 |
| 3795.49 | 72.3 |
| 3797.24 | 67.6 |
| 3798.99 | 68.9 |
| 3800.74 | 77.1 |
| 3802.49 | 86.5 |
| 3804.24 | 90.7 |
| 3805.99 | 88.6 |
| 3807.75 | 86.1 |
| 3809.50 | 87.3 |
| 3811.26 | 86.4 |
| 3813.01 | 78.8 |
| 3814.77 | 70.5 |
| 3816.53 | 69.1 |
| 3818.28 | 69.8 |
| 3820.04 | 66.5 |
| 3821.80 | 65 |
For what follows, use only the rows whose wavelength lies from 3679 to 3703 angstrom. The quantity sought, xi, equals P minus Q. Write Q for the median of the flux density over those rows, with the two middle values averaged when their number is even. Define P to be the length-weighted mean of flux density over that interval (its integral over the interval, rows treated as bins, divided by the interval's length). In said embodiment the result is -0.6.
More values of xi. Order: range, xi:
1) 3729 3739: 0.6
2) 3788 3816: -1.1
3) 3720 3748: -0.6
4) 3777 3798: 1.1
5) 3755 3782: 4.1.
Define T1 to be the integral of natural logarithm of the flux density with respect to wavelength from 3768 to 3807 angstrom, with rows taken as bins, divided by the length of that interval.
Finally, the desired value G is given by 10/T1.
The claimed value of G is 2.26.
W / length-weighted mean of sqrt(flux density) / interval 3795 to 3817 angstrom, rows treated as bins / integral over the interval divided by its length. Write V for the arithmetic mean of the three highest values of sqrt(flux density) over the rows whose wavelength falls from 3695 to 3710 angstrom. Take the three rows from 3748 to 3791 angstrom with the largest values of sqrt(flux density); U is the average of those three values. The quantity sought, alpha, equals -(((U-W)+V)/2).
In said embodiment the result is -5.2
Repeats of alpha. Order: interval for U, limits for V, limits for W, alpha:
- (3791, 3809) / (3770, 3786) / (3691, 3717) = -5.1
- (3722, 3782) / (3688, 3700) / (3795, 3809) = -5.1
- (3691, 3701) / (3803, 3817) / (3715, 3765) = -5.4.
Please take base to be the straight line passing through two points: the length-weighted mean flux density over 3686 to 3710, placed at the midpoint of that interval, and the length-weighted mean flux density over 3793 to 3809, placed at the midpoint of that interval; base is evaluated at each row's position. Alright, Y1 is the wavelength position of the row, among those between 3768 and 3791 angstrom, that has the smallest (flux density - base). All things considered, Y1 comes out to 3769.36 angstrom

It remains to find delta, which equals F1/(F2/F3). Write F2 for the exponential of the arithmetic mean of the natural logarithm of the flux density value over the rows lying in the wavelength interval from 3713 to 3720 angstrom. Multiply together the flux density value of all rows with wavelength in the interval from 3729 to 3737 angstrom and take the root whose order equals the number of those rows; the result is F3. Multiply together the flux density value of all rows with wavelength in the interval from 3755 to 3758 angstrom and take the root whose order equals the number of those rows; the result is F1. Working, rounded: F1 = 79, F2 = 77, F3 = 55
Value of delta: 56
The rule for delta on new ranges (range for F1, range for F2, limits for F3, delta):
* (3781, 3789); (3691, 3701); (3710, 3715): 86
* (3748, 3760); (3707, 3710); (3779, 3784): 95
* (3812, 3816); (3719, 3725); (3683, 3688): 86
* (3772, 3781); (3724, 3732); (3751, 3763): 92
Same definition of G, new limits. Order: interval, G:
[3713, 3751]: 2.42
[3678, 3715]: 2.30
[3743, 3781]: 2.34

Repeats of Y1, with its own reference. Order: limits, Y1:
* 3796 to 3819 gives 3797.24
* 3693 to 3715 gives 3707.39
